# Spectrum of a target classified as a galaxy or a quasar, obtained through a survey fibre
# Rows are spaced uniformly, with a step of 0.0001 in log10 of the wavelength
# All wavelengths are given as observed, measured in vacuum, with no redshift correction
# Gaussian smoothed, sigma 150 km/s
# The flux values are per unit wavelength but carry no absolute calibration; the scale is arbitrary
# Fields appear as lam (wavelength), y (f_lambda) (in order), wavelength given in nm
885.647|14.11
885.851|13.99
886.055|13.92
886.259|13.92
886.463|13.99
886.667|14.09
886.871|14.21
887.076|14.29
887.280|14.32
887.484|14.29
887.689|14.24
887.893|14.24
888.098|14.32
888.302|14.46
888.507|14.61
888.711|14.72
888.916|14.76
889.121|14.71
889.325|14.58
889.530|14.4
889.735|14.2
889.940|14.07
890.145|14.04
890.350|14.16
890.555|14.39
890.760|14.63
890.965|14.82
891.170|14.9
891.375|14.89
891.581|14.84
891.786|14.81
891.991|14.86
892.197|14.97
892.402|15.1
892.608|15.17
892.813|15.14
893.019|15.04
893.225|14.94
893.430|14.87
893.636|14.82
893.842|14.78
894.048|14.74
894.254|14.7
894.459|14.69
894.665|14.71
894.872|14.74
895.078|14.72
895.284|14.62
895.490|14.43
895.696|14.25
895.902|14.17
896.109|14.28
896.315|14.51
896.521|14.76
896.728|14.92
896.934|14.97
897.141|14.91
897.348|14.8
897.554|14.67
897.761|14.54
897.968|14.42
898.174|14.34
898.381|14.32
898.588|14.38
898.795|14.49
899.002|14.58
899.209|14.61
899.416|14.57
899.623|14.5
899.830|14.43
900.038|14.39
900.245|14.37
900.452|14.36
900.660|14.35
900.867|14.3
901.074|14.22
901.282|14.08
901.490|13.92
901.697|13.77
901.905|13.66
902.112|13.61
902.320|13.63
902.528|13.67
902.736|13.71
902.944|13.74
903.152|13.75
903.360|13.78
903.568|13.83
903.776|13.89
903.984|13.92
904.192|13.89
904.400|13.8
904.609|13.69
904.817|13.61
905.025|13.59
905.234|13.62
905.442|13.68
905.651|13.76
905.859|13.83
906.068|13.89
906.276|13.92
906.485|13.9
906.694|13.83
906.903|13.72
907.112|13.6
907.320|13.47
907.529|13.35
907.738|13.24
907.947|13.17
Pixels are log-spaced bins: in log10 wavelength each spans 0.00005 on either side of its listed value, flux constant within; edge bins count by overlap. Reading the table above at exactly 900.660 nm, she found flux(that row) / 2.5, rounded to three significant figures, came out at 5.74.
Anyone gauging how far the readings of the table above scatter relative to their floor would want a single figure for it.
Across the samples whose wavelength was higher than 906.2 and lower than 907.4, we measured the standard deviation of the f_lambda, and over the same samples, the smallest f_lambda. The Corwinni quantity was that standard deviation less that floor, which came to -13.3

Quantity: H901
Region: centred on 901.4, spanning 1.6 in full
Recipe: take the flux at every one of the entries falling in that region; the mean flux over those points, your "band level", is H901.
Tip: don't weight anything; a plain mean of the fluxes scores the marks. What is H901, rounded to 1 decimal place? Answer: 14.0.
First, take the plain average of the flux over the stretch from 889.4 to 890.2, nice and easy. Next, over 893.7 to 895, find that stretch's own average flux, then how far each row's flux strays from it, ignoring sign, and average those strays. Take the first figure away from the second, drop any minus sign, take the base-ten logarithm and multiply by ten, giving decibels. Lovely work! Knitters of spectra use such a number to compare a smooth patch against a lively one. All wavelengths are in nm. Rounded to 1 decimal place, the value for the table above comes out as 11.5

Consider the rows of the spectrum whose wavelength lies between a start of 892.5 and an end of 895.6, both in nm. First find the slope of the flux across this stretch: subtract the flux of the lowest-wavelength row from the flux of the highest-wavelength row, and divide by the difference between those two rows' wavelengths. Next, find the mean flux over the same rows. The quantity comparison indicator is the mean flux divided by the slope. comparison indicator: -58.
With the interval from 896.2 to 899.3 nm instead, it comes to 423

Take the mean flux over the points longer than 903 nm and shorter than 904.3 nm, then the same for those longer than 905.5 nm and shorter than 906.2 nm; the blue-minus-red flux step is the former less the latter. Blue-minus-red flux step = 0.0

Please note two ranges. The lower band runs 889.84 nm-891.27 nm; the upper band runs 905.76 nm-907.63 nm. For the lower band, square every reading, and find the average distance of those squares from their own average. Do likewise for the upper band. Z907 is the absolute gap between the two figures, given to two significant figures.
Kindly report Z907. 4.2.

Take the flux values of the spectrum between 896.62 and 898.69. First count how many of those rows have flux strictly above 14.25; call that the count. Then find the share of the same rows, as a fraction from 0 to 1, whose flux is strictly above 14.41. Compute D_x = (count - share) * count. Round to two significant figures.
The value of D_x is 93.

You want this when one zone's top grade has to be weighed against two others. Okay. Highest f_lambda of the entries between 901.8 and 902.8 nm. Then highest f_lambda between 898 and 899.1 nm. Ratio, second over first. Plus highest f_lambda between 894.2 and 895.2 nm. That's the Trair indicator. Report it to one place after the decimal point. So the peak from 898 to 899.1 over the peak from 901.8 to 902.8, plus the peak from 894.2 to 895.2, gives 15.8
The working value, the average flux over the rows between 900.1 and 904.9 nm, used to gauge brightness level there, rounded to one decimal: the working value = 13.9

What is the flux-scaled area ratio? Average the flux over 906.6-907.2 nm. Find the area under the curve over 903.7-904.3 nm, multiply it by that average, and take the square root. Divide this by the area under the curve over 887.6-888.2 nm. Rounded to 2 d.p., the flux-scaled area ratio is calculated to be 1.25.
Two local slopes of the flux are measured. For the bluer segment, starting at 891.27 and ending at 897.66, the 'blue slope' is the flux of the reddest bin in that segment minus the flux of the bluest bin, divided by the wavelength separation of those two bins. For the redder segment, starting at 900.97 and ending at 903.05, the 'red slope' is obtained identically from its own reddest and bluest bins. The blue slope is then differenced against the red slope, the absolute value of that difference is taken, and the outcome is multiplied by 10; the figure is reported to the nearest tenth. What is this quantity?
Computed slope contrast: 2.2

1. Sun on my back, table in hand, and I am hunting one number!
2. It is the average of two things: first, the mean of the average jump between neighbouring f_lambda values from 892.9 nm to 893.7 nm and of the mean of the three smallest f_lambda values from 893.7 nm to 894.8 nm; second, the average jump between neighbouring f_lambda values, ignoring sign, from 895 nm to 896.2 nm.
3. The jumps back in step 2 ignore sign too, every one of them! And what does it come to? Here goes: 3.76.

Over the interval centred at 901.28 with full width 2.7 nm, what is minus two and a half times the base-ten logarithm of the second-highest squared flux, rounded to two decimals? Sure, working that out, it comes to -5.79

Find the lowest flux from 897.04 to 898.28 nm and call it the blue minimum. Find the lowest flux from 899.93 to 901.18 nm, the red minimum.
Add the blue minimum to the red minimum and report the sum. 28.6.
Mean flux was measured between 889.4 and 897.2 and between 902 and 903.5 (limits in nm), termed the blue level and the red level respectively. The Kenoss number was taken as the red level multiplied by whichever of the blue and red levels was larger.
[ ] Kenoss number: 201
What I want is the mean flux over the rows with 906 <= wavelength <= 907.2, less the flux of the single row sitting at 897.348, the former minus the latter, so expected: -1.0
